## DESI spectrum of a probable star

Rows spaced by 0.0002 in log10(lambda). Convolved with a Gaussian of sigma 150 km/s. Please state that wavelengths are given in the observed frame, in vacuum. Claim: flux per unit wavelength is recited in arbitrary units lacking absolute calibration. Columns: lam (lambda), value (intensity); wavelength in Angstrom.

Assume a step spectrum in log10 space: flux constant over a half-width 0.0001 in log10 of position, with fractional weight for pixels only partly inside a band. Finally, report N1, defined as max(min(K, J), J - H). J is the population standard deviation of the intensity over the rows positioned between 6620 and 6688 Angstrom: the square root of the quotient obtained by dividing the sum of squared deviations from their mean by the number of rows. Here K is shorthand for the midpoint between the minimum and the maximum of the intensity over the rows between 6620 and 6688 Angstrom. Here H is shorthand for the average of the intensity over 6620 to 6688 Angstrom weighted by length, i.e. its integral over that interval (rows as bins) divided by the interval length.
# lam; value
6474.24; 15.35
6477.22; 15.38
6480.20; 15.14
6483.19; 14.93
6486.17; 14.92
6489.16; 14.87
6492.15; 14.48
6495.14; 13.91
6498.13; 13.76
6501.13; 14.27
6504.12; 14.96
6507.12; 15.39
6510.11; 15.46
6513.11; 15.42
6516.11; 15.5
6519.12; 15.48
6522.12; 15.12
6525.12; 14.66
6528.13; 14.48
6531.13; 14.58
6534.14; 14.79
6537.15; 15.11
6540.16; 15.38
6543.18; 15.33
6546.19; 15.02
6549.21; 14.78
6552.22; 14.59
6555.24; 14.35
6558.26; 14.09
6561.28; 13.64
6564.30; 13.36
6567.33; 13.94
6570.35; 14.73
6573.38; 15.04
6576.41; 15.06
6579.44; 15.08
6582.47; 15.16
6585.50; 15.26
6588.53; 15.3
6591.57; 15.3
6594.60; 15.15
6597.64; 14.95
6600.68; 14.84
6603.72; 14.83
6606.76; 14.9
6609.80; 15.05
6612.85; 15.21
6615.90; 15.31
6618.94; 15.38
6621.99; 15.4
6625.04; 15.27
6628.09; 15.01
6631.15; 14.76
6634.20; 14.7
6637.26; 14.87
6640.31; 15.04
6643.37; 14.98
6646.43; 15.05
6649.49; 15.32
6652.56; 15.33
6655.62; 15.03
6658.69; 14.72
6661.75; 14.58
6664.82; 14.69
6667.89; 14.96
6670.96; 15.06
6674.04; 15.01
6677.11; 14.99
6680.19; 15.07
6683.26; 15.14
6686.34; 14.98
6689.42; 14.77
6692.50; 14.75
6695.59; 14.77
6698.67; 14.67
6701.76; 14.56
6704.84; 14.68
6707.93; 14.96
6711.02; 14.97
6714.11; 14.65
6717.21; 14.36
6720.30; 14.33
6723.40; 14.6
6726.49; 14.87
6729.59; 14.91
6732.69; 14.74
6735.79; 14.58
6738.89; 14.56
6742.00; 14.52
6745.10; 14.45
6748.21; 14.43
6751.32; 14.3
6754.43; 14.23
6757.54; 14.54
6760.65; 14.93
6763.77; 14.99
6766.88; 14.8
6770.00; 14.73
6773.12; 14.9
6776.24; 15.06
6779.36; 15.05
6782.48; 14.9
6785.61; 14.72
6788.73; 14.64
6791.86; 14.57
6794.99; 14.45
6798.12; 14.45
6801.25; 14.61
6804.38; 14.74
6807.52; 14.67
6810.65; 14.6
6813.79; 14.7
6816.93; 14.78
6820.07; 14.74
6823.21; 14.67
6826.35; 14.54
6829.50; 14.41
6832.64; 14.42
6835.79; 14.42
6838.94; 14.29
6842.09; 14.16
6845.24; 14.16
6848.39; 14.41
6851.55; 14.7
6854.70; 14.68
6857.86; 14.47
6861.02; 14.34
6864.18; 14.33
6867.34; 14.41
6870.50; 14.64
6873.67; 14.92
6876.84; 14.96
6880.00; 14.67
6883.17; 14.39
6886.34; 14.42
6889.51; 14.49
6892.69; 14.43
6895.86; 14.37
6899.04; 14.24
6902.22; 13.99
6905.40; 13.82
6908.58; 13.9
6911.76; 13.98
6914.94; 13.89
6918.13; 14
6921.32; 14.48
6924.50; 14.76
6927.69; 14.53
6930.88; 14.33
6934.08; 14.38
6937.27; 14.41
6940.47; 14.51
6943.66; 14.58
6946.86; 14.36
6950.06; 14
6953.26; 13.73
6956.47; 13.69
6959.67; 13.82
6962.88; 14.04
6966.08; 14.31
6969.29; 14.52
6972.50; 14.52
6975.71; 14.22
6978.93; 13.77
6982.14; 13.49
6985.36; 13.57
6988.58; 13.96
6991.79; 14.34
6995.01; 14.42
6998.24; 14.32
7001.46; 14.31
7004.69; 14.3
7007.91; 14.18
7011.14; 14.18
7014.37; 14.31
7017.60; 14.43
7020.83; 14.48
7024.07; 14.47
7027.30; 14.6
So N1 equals 0.21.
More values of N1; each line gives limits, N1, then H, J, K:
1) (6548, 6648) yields 0.48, 14.86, 0.48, 14.4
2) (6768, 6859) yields 0.22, 14.61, 0.22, 14.6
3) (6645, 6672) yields 0.25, 14.97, 0.25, 15.0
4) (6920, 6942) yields 0.13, 14.49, 0.13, 14.5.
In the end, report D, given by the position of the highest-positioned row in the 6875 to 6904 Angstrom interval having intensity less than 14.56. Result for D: 6902.22 Angstrom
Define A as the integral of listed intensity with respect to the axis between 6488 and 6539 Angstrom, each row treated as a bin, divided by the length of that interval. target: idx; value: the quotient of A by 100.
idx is 0.1484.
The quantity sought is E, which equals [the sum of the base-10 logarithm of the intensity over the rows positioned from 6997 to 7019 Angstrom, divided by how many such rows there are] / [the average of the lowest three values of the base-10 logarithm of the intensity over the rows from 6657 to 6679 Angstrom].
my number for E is 0.990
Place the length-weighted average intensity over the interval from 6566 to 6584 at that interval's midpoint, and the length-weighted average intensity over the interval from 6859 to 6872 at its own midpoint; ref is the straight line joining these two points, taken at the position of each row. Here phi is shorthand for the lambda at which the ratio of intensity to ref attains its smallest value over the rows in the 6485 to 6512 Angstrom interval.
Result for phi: 6498.13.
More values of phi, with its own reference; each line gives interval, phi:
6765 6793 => 6791.86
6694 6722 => 6720.30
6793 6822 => 6794.99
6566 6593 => 6567.33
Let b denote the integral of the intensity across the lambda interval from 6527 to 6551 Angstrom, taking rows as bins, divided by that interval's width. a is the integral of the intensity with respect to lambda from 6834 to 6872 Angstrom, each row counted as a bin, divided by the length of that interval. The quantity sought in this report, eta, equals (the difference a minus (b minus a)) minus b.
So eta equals -1.0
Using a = 14.4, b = 14.94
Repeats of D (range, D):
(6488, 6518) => 6501.13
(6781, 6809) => 6798.12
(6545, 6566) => 6564.30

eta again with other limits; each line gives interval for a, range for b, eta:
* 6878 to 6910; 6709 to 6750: -0.7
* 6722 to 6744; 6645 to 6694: -0.6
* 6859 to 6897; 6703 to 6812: -0.3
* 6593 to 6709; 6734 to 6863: 0.8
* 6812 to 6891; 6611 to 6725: -0.8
